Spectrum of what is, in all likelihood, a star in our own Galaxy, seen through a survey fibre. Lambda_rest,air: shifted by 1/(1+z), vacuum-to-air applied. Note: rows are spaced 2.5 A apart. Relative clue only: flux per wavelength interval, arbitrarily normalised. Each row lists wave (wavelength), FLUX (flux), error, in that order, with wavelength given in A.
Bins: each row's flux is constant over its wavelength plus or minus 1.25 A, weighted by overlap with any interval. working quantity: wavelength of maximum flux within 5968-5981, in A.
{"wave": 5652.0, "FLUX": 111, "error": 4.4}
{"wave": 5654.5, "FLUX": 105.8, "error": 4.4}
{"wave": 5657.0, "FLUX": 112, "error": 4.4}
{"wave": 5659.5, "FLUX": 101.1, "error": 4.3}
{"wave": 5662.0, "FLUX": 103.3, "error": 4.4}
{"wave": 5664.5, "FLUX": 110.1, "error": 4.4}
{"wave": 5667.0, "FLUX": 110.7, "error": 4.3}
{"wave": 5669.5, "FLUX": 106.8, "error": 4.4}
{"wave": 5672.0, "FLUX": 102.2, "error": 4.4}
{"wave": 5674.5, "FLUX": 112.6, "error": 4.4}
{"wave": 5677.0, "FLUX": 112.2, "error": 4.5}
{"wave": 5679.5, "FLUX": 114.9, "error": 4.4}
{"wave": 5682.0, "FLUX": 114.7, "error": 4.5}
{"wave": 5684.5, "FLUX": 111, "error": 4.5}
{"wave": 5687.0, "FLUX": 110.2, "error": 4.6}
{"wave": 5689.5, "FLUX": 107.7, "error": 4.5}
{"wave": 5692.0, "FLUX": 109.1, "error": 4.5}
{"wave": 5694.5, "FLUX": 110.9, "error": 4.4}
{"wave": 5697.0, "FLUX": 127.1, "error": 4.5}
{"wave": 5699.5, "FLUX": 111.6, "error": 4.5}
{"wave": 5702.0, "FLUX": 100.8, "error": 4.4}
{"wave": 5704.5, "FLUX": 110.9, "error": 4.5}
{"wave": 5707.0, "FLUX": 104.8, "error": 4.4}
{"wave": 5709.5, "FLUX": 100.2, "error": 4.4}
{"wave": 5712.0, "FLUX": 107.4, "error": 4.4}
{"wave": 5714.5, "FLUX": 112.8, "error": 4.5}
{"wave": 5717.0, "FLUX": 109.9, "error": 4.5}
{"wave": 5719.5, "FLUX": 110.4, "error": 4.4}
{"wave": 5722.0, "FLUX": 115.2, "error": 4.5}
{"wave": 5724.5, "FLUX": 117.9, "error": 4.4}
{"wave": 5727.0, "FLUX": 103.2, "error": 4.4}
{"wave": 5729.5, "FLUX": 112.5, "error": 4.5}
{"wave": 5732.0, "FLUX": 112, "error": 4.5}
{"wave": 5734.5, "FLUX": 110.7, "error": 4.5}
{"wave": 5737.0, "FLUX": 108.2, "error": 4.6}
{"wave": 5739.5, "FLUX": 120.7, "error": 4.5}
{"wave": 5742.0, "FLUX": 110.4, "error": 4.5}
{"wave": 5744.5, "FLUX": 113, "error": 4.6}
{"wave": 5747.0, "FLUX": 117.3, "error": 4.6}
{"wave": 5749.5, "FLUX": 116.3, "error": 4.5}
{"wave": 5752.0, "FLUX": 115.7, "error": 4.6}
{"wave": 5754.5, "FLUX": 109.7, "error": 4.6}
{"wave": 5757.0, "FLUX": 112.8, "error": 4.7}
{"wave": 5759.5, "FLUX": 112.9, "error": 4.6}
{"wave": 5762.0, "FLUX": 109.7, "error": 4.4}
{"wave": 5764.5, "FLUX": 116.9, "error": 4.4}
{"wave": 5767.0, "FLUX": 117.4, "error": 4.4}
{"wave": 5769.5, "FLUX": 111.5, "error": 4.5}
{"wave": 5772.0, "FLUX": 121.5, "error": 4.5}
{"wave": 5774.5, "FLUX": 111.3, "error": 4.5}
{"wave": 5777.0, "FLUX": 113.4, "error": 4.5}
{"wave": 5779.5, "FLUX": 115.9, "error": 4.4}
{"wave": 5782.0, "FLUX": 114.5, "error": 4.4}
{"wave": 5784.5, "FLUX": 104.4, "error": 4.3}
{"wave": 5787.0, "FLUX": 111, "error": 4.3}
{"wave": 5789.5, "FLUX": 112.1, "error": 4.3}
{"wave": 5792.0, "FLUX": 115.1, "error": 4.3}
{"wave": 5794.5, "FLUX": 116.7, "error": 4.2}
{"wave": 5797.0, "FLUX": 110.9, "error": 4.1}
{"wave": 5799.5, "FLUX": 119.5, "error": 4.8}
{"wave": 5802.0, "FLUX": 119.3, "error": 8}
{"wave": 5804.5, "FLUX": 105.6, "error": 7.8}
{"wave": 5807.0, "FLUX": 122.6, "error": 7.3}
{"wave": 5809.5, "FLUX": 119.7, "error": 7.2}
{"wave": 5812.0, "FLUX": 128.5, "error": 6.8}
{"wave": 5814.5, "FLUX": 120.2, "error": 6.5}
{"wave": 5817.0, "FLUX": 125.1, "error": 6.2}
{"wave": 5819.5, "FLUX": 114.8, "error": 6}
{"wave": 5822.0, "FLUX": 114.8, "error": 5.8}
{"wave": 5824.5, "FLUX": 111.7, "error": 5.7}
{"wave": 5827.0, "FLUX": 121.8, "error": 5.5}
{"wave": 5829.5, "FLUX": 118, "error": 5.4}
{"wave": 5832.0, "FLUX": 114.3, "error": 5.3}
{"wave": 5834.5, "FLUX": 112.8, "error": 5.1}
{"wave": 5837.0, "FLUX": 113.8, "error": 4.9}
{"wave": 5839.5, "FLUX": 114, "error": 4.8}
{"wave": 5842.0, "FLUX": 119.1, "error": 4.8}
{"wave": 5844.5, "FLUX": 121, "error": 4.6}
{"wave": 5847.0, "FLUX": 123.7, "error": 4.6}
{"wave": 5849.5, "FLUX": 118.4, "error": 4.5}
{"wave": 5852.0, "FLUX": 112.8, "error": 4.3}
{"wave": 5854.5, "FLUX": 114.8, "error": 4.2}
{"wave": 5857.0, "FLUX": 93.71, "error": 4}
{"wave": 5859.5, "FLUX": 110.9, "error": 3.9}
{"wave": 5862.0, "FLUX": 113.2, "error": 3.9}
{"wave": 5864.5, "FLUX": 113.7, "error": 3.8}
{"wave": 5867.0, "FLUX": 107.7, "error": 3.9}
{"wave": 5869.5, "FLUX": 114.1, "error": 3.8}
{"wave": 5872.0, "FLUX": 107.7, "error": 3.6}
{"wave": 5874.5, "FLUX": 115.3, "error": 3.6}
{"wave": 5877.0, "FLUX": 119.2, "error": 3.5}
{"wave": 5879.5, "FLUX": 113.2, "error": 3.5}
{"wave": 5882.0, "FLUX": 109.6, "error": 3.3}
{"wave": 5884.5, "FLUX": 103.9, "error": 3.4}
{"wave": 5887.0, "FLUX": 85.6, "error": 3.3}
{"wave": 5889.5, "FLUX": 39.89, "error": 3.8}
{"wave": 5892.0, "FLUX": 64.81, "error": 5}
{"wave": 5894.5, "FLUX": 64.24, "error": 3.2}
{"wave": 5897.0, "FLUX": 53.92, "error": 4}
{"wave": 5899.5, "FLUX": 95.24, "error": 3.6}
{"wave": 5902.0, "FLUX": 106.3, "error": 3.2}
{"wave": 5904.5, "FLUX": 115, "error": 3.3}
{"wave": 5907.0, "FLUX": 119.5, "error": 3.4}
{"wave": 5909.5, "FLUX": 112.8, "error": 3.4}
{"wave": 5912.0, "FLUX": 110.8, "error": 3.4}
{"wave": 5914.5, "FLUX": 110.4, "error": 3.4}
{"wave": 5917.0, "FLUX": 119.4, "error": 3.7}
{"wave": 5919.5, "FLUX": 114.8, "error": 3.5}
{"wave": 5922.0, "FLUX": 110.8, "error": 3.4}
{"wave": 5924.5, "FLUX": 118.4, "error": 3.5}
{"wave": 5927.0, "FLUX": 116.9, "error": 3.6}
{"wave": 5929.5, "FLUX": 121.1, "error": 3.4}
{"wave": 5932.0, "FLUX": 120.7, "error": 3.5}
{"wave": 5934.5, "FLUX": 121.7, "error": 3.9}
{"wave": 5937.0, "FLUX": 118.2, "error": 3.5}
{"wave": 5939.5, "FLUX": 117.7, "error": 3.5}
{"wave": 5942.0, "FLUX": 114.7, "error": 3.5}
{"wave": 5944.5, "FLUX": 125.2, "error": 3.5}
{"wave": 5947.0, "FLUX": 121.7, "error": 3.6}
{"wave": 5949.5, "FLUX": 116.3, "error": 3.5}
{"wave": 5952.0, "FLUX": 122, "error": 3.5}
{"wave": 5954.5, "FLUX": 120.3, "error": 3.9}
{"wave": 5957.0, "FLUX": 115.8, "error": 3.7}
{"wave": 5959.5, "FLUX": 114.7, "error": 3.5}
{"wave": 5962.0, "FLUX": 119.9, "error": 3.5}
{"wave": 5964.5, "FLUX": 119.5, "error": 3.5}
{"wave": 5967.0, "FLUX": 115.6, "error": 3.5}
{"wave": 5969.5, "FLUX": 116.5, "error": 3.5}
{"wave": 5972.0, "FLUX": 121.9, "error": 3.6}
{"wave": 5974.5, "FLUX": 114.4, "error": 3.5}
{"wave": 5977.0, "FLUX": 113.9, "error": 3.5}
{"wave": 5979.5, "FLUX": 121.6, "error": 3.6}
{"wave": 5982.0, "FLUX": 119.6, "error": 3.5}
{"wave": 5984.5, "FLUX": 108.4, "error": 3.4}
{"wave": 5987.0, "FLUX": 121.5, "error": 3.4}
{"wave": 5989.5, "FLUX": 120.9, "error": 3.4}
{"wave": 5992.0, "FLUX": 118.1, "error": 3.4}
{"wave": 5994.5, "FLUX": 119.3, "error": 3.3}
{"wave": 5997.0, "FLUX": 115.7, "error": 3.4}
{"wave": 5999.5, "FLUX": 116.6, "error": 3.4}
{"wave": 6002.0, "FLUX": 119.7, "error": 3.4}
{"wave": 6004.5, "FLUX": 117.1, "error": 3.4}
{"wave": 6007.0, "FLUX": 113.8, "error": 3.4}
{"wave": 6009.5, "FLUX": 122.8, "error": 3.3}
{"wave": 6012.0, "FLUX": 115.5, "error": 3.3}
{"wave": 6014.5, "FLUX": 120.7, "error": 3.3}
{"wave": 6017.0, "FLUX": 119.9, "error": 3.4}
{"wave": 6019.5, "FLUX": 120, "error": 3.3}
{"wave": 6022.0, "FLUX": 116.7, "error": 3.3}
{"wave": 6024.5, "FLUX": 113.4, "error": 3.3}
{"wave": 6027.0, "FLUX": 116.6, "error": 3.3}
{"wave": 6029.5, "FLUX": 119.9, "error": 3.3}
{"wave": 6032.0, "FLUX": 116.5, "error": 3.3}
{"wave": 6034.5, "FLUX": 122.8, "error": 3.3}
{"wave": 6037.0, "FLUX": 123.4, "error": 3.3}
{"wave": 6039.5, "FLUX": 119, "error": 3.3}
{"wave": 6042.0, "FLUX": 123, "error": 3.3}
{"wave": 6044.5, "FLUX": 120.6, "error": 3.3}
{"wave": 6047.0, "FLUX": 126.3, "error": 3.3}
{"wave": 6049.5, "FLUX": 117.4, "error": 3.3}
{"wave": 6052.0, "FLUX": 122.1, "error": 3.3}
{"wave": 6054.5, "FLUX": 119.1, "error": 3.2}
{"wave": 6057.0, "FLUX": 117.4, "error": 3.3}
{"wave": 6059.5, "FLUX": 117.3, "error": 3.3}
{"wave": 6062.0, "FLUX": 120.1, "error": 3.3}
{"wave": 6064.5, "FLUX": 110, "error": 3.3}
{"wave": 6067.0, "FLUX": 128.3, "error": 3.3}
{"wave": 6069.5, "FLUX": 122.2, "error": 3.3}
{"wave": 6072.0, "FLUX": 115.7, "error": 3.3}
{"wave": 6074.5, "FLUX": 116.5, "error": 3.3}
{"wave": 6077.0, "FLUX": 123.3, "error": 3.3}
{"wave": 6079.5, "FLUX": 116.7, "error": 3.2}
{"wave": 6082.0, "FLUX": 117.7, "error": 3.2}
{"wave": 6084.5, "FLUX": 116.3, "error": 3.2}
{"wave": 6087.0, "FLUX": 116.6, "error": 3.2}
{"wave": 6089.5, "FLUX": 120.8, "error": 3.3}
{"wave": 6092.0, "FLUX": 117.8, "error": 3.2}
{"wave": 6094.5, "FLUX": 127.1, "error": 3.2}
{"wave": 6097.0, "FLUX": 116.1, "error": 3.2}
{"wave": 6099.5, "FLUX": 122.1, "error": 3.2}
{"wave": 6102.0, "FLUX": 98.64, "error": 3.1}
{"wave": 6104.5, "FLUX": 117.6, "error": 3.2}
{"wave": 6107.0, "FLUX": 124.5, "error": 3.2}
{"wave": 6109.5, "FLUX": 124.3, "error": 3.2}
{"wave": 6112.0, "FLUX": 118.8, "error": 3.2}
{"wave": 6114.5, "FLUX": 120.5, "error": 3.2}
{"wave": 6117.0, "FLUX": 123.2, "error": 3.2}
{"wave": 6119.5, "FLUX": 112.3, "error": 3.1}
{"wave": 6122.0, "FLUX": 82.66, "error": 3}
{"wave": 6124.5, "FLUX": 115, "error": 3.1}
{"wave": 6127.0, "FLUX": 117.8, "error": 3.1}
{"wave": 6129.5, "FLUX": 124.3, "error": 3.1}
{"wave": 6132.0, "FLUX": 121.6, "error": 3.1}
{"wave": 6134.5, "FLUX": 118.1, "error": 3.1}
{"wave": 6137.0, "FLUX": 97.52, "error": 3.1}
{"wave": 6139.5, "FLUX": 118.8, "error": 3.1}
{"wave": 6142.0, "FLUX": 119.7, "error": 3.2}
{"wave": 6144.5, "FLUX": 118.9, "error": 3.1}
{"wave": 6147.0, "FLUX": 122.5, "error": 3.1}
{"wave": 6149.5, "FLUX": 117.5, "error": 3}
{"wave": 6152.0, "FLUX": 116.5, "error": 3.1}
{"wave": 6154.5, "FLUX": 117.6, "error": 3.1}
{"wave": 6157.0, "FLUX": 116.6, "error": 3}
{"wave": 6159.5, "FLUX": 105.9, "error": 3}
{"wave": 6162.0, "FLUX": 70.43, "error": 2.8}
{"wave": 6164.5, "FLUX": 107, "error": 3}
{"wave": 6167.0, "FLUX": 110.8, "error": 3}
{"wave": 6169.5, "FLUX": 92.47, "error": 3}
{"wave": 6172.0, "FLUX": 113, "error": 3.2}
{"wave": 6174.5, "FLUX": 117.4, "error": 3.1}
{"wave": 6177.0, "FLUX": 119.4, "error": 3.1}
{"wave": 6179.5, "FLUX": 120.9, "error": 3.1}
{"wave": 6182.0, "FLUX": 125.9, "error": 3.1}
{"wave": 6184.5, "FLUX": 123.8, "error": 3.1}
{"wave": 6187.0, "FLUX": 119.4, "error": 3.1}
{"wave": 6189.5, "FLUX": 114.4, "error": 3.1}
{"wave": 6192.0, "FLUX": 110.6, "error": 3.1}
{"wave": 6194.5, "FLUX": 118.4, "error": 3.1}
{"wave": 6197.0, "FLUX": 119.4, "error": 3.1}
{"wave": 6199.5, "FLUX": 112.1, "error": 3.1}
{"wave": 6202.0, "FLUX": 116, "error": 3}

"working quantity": 5972.0 A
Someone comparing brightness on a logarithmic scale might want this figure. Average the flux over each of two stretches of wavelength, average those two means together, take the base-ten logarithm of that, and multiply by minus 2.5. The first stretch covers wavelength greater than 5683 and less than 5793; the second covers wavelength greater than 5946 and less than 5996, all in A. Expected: -5.15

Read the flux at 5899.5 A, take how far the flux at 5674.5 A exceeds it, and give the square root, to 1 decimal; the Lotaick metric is 4.2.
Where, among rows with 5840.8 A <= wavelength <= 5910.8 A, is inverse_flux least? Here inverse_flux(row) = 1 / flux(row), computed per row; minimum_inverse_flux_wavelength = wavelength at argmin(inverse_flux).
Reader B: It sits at 5847.0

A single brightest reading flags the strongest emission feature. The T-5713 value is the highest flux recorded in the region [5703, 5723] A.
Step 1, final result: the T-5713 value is 115.2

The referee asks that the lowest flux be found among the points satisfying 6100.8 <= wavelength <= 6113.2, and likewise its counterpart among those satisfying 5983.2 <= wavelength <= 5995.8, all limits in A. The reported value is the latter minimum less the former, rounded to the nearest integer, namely 10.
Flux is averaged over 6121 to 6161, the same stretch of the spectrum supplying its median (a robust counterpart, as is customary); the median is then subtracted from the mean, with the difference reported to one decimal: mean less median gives -3.3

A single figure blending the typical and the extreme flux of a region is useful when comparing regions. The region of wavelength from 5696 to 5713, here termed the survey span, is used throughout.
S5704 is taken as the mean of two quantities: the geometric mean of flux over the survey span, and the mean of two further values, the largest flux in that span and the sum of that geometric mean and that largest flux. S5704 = 145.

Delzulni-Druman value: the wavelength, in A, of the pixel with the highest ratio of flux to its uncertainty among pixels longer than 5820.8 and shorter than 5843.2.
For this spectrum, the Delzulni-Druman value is 5842.0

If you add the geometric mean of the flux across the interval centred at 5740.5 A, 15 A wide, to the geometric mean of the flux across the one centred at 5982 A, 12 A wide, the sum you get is 230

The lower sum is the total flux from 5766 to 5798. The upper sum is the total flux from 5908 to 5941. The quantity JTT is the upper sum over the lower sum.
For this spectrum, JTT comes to 1.03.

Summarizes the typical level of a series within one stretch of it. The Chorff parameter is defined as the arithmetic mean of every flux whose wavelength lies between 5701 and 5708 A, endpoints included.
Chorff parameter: 106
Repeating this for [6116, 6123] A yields 106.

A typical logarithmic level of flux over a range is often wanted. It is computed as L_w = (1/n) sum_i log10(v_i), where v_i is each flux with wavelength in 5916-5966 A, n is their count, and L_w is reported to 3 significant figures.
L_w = 2.07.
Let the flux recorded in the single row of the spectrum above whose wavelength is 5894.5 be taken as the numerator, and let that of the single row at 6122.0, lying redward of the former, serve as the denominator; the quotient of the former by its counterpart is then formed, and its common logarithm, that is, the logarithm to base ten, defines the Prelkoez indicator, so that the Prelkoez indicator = -0.11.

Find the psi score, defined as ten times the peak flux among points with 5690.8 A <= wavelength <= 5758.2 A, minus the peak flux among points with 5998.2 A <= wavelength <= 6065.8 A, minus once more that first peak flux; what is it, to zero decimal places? 1018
